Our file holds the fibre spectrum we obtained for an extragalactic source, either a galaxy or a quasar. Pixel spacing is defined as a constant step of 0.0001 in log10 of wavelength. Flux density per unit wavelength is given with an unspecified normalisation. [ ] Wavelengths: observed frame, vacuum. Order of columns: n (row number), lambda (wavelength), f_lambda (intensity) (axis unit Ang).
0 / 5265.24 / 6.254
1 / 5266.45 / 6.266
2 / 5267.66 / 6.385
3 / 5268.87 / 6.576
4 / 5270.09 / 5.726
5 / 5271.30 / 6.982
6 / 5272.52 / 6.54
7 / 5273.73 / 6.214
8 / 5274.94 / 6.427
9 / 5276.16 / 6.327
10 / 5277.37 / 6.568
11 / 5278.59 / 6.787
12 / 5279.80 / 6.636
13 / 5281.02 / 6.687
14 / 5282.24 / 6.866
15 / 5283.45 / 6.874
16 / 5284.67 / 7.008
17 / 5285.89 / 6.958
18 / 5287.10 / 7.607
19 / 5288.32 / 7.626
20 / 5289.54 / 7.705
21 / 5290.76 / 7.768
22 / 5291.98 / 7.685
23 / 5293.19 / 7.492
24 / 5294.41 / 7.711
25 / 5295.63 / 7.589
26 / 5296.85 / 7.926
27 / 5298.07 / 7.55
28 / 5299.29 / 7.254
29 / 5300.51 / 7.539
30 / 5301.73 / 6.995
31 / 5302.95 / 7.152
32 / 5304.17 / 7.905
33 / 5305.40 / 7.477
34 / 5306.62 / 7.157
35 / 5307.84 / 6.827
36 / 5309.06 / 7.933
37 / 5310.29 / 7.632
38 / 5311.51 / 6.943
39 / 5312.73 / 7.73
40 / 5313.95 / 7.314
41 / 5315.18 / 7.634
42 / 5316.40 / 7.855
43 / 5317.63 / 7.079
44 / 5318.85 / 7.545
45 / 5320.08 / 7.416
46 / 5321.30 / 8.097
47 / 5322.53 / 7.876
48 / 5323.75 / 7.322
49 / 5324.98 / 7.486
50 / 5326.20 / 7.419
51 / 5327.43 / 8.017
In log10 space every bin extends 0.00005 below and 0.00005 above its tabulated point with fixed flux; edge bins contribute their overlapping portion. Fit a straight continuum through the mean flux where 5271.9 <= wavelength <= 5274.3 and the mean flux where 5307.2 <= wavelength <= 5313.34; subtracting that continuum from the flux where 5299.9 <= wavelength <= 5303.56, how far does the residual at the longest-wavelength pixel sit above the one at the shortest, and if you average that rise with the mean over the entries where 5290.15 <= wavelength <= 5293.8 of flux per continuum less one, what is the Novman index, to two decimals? -0.17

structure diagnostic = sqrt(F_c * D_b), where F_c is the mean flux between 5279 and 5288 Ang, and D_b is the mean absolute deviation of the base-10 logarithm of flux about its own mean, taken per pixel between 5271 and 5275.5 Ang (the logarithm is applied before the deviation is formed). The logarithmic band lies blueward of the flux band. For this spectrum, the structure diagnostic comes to 0.32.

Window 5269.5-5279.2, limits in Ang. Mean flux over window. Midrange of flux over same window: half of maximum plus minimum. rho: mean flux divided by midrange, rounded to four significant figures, 1.015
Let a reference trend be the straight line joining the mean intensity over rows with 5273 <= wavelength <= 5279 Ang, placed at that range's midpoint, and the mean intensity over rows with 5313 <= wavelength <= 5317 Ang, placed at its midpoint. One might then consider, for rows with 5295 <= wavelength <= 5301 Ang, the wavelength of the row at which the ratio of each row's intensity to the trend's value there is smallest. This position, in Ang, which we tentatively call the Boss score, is 5299.29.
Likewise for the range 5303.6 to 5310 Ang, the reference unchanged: 5307.84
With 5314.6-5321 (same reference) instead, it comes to 5317.63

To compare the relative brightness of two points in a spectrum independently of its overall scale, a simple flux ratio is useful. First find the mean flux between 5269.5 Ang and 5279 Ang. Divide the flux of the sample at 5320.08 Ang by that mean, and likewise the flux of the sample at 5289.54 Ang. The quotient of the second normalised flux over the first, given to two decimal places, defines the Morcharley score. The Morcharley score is 1.04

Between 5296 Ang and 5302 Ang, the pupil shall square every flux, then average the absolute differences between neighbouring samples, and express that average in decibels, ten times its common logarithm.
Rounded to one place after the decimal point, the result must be 7.5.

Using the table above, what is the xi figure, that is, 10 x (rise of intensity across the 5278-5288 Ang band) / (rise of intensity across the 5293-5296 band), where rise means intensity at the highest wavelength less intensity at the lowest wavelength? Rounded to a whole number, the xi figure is 85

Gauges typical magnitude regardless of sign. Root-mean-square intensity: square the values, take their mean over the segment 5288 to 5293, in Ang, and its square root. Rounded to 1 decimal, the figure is 7.7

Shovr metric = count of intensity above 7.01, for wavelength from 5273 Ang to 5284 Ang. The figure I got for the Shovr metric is 0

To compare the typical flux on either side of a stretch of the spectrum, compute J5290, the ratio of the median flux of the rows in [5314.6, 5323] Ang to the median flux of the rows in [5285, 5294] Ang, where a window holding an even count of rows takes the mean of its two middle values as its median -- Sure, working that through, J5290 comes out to 1.00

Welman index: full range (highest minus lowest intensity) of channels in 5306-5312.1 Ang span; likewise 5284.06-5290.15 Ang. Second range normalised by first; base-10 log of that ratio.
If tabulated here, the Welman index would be -0.17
